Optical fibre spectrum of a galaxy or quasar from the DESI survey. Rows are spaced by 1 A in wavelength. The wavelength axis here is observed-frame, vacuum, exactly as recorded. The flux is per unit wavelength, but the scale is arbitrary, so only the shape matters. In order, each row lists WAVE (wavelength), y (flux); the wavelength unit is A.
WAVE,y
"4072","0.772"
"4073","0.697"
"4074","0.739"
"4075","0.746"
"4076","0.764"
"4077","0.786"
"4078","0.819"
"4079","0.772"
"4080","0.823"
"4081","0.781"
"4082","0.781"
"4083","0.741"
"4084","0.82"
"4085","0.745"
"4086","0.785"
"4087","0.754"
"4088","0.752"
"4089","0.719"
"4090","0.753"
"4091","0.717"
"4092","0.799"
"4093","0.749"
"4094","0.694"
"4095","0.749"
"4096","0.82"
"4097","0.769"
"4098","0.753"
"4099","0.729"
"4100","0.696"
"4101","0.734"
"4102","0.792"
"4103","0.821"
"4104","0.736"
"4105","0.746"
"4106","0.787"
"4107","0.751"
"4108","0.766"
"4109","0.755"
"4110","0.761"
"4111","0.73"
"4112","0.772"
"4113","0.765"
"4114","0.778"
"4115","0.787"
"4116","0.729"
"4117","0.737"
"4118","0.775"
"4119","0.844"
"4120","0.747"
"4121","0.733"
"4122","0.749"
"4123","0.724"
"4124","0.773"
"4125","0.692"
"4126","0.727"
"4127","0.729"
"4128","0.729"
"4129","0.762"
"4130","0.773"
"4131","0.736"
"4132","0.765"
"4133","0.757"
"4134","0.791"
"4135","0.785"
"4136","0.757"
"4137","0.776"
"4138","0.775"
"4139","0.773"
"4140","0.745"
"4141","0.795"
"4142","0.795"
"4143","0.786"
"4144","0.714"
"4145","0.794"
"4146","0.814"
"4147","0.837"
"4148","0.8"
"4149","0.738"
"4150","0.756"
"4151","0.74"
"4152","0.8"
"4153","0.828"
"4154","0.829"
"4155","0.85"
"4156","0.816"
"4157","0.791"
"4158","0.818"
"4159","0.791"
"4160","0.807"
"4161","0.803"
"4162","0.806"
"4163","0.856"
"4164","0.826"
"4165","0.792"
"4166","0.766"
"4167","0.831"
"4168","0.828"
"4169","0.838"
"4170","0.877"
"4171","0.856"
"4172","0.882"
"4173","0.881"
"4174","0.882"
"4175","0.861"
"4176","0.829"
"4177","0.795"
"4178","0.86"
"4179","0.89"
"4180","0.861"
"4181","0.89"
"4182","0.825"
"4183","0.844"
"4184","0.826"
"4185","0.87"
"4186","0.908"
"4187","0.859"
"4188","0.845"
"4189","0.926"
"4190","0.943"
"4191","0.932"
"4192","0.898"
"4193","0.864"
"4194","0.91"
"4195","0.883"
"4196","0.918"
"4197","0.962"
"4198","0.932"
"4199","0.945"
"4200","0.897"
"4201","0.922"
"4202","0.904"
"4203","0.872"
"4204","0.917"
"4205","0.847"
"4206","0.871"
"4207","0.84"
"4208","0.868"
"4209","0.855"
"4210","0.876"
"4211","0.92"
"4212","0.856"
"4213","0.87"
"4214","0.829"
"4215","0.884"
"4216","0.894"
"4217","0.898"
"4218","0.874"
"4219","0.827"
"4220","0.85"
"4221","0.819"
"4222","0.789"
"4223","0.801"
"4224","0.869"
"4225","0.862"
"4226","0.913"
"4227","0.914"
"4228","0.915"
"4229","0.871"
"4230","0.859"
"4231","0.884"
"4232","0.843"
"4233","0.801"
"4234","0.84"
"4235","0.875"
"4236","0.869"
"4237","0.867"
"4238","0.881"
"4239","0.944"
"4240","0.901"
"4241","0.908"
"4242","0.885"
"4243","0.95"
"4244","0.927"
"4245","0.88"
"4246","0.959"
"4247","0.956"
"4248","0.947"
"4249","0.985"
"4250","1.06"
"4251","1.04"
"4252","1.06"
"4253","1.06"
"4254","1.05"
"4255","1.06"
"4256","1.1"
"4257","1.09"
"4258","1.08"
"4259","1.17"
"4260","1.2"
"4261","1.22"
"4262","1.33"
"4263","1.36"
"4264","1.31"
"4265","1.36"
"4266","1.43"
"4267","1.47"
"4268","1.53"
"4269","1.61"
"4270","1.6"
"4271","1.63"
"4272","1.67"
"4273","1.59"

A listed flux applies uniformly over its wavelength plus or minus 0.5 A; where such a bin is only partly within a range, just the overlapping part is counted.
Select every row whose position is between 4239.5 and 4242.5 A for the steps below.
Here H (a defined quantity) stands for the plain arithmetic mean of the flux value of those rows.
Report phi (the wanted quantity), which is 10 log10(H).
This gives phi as -0.47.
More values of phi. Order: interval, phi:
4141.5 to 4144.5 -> -1.16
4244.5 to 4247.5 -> -0.31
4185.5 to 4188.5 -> -0.60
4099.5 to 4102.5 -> -1.30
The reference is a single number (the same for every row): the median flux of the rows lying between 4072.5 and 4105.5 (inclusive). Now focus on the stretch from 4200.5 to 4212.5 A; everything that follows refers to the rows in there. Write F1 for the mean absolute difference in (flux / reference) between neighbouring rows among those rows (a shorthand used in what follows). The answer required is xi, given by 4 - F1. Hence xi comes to 3.95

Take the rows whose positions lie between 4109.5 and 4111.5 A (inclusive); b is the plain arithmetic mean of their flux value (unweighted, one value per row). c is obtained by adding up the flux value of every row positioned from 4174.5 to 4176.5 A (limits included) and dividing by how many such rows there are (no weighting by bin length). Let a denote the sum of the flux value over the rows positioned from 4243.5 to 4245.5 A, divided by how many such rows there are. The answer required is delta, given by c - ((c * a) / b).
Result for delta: -0.18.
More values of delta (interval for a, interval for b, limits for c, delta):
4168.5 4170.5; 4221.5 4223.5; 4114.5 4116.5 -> -0.06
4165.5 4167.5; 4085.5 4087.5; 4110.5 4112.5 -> -0.03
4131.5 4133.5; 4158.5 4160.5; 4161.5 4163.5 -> 0.04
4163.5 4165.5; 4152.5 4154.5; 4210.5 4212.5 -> 0.02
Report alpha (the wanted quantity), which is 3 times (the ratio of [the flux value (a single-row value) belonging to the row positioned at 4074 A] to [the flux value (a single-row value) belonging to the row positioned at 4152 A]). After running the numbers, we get 2.77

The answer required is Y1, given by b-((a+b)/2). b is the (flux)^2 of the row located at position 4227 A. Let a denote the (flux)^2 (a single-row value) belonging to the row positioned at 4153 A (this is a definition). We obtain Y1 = 0.075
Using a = 0.69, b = 0.84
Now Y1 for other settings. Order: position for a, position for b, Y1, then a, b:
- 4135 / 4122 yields -0.028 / 0.62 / 0.56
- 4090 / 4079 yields 0.014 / 0.57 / 0.60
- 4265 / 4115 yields -0.615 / 1.85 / 0.62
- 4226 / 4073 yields -0.174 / 0.83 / 0.49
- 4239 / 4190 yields -0.001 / 0.89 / 0.89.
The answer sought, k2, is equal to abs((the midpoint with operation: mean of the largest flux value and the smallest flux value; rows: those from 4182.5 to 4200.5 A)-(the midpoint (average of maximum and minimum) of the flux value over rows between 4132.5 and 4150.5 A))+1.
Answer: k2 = 1.12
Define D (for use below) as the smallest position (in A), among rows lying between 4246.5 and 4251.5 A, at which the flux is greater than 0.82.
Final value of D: 4247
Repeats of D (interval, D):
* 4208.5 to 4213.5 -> 4209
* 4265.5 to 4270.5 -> 4266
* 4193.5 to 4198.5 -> 4194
